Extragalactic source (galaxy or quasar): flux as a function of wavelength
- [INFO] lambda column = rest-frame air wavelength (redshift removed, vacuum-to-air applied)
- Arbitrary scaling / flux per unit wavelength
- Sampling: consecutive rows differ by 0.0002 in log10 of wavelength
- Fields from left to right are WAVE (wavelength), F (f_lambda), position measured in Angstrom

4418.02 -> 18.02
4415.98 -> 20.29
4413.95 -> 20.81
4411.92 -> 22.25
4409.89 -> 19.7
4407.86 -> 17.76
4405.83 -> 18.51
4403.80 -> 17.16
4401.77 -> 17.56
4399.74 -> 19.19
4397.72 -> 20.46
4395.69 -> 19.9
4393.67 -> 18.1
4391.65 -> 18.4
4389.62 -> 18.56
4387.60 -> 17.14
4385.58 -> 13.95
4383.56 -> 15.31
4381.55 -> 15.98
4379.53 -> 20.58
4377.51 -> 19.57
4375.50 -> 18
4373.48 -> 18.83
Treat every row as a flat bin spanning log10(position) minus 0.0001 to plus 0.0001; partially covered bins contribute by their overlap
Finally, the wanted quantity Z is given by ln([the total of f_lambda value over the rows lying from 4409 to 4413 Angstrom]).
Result 3.74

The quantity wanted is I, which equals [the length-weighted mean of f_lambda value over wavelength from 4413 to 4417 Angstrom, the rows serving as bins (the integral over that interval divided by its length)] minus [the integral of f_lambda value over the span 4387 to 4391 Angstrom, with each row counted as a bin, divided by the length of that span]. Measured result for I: 2.6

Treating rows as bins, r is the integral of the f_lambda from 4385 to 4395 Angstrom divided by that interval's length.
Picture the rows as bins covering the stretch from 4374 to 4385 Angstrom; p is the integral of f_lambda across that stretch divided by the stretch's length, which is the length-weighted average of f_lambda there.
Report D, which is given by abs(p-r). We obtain 0.3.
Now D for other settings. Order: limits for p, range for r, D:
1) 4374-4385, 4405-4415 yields 2.1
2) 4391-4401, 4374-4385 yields 1.4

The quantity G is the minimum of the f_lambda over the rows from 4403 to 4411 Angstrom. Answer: 17.16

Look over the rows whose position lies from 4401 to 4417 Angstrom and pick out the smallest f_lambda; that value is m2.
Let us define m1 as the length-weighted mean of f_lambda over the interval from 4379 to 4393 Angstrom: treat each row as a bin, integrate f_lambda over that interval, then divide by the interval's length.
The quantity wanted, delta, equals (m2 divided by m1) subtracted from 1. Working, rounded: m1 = 17.0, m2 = 17.16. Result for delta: -0.01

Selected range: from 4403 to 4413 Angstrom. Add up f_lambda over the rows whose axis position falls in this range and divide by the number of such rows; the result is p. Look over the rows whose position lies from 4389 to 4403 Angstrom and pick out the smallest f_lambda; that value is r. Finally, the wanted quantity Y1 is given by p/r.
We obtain 1.09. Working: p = 19.1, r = 17.56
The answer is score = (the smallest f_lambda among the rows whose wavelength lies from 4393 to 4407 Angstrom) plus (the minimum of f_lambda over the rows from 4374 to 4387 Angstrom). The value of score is 31.1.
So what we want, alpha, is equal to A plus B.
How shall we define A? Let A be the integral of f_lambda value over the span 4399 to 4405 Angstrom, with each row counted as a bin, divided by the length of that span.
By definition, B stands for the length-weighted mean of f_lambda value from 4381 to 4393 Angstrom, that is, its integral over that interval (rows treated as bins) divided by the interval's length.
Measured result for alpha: 34.5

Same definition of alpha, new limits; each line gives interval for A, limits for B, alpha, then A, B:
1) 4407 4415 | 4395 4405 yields 39.0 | 20.2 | 18.8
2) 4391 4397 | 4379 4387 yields 35.2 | 18.9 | 16.3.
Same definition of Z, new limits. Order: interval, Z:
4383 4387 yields 3.38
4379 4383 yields 3.60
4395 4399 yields 3.70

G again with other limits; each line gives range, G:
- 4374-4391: 13.95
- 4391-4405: 17.16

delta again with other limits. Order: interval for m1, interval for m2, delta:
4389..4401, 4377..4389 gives 0.27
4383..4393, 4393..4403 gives -0.05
